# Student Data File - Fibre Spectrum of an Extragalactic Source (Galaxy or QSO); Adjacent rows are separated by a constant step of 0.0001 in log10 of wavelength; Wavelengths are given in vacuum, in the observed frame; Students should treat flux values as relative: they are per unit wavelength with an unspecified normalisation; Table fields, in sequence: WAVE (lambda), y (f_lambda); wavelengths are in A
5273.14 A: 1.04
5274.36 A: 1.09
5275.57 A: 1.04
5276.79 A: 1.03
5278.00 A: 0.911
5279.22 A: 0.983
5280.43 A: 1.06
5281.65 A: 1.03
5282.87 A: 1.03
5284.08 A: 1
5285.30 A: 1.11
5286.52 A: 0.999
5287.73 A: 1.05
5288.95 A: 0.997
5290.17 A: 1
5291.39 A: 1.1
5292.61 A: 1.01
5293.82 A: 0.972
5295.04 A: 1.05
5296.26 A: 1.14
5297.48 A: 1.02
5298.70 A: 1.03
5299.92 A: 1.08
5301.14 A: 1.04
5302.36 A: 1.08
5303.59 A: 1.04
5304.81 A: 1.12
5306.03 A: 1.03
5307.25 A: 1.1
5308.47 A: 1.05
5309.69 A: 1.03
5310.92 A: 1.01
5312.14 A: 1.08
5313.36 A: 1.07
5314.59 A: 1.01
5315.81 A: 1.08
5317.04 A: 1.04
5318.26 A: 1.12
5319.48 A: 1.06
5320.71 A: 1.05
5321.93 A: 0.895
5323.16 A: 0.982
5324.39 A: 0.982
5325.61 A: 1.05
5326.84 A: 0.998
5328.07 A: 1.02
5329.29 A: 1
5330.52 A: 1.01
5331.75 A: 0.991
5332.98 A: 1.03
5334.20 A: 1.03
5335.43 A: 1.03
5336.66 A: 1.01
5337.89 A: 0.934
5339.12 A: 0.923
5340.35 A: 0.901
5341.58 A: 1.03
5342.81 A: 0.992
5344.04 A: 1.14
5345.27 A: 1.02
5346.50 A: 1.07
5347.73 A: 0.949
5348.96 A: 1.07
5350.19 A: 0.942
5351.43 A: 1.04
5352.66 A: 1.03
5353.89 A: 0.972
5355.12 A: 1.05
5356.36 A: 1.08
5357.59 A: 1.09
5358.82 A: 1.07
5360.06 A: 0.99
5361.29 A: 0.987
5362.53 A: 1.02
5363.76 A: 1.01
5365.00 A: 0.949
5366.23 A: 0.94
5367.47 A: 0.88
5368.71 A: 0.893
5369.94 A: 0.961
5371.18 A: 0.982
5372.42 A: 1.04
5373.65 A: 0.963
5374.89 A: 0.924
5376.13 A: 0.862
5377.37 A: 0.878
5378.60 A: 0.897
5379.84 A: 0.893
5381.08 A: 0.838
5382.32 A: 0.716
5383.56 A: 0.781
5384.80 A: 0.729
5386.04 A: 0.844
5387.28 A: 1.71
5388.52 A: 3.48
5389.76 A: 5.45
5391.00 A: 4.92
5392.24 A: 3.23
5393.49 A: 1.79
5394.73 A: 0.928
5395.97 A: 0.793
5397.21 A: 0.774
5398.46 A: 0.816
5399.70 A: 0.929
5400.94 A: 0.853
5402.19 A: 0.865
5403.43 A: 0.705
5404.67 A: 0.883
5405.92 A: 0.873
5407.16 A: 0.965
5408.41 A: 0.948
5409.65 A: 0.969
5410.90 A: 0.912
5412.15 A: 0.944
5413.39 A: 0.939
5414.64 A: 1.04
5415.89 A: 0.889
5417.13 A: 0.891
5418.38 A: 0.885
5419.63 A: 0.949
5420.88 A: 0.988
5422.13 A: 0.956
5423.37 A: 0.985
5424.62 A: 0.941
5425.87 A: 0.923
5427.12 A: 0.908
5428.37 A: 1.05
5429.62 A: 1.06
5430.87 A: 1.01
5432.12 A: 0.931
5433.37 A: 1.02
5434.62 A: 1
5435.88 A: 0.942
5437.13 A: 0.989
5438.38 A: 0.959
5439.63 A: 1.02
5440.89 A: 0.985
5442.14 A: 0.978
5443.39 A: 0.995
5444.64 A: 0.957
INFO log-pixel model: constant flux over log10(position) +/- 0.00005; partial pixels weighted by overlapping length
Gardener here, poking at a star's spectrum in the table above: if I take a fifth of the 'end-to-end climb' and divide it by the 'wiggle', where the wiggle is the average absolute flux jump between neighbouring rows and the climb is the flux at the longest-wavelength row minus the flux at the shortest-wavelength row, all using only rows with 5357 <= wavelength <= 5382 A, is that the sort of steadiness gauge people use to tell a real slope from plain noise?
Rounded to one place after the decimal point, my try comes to -1.4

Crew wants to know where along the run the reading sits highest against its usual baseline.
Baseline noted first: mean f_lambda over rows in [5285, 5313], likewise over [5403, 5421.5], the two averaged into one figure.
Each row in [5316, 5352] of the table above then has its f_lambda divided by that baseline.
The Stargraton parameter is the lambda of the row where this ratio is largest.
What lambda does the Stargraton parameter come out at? 5344.04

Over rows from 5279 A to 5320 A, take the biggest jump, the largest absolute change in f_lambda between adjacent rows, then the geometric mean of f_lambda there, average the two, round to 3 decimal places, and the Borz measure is 0.583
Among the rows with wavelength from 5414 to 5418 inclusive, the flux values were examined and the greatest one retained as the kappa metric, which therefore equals 1.04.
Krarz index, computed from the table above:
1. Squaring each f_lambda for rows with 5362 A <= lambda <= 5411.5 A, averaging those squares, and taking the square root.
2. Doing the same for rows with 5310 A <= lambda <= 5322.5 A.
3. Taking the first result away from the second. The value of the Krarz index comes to -0.61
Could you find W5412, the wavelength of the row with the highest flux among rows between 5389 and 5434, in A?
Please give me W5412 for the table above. 5389.76 A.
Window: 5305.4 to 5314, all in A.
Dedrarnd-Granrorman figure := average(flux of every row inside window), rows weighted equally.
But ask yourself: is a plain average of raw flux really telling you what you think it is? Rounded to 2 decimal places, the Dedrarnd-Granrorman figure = 1.05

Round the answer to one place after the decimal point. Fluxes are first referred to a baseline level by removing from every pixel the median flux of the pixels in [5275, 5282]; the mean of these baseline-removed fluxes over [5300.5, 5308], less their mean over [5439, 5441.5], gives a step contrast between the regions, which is 0.1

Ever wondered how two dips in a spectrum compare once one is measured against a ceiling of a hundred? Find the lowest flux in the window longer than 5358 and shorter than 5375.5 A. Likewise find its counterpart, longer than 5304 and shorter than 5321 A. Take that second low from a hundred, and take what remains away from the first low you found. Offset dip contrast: -98.1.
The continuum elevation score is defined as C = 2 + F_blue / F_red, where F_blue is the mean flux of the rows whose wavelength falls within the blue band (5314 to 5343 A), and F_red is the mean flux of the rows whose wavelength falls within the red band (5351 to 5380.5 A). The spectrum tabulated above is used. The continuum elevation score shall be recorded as 3.03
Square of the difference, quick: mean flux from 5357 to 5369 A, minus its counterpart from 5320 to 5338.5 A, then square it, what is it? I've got 0.00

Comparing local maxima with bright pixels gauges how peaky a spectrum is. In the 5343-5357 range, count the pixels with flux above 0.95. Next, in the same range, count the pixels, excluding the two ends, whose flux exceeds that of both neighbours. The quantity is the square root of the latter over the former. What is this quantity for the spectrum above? 0.58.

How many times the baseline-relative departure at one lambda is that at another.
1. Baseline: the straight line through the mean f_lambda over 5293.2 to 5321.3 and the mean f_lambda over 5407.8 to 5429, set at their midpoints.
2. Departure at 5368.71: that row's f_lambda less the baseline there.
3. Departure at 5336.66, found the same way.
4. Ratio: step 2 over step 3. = 5.8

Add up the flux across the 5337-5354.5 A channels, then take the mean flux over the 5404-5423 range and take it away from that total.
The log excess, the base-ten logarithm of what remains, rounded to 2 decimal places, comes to 1.12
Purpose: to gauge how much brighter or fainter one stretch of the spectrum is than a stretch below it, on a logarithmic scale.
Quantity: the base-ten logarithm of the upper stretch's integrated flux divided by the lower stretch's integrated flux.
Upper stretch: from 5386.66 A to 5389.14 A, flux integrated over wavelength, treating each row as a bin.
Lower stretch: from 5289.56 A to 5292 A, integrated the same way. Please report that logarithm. 0.40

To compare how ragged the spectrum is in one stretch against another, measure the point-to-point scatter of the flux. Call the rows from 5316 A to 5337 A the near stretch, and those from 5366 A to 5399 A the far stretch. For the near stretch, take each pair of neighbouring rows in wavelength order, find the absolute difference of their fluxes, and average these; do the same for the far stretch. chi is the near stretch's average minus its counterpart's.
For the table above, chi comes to -0.351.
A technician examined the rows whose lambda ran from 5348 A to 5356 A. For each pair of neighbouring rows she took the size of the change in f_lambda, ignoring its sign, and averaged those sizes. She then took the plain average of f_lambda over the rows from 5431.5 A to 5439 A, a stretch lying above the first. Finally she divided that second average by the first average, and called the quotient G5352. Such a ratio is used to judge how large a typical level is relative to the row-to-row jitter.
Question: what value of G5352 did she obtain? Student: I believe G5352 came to 13.1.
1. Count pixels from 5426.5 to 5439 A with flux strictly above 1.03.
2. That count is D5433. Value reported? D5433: 2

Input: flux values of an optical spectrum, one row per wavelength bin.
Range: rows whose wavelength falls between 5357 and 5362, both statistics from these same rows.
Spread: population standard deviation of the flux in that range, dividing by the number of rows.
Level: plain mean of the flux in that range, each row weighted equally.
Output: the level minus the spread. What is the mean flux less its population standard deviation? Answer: 0.99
